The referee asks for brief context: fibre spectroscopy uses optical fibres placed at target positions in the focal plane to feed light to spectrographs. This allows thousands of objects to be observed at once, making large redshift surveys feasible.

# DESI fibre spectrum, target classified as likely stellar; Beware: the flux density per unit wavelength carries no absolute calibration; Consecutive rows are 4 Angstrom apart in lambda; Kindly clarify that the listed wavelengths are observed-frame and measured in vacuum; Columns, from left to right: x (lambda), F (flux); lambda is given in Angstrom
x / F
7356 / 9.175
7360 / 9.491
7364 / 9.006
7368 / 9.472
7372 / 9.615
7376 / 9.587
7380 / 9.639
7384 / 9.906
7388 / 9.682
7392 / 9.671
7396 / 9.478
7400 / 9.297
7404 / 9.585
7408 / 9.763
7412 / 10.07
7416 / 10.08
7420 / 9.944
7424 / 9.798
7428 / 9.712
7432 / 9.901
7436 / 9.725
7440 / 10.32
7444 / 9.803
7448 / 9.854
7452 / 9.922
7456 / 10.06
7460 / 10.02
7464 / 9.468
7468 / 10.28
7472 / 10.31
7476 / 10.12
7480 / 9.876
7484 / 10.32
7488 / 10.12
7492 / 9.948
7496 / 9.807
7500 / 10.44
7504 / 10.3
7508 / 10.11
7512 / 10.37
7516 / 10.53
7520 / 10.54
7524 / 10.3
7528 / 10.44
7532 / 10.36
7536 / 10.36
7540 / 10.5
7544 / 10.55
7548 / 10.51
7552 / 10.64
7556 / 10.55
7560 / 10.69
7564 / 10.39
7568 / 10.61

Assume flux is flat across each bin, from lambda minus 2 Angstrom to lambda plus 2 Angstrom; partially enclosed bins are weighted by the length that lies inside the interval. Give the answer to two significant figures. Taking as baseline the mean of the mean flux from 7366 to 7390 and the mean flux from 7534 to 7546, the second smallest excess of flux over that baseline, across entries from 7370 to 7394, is -0.45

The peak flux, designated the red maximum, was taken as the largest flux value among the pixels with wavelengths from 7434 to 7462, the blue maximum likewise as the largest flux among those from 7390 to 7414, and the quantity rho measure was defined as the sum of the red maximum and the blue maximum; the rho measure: 20.4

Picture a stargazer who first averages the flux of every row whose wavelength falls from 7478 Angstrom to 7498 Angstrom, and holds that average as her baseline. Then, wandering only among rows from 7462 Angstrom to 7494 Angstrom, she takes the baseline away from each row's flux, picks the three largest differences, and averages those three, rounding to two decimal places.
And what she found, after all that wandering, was 0.29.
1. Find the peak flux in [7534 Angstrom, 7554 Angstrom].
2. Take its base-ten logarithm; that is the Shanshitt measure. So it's 1.027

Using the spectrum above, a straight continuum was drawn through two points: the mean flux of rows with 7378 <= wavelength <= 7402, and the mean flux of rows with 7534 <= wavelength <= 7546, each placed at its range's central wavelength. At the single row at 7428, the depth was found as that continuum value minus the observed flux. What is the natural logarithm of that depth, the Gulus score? -2.1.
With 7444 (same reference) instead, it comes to -2.1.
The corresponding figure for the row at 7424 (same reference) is -4.8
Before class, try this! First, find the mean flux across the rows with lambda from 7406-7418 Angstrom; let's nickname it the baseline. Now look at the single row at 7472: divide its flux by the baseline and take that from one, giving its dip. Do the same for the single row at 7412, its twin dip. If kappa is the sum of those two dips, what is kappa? -0.044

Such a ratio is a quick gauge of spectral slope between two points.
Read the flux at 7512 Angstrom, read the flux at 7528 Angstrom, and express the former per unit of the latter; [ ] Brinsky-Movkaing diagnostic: 0.99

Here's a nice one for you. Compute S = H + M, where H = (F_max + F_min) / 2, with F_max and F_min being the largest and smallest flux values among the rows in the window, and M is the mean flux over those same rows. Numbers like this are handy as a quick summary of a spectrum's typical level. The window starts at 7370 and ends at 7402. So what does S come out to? 19.2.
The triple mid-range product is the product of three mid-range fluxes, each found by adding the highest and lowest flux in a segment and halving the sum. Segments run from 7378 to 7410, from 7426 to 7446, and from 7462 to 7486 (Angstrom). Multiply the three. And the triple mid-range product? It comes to 951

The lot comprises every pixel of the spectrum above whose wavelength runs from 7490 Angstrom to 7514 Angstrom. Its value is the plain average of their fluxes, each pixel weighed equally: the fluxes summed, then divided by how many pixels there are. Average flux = 10.16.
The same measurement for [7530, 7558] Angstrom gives 10.50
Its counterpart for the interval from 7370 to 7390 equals 9.69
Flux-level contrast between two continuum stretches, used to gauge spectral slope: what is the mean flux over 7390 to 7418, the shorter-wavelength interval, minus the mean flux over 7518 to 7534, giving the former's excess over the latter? -0.70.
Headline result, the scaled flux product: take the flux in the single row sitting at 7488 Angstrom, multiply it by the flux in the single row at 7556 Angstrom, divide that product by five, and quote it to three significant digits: 21.4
